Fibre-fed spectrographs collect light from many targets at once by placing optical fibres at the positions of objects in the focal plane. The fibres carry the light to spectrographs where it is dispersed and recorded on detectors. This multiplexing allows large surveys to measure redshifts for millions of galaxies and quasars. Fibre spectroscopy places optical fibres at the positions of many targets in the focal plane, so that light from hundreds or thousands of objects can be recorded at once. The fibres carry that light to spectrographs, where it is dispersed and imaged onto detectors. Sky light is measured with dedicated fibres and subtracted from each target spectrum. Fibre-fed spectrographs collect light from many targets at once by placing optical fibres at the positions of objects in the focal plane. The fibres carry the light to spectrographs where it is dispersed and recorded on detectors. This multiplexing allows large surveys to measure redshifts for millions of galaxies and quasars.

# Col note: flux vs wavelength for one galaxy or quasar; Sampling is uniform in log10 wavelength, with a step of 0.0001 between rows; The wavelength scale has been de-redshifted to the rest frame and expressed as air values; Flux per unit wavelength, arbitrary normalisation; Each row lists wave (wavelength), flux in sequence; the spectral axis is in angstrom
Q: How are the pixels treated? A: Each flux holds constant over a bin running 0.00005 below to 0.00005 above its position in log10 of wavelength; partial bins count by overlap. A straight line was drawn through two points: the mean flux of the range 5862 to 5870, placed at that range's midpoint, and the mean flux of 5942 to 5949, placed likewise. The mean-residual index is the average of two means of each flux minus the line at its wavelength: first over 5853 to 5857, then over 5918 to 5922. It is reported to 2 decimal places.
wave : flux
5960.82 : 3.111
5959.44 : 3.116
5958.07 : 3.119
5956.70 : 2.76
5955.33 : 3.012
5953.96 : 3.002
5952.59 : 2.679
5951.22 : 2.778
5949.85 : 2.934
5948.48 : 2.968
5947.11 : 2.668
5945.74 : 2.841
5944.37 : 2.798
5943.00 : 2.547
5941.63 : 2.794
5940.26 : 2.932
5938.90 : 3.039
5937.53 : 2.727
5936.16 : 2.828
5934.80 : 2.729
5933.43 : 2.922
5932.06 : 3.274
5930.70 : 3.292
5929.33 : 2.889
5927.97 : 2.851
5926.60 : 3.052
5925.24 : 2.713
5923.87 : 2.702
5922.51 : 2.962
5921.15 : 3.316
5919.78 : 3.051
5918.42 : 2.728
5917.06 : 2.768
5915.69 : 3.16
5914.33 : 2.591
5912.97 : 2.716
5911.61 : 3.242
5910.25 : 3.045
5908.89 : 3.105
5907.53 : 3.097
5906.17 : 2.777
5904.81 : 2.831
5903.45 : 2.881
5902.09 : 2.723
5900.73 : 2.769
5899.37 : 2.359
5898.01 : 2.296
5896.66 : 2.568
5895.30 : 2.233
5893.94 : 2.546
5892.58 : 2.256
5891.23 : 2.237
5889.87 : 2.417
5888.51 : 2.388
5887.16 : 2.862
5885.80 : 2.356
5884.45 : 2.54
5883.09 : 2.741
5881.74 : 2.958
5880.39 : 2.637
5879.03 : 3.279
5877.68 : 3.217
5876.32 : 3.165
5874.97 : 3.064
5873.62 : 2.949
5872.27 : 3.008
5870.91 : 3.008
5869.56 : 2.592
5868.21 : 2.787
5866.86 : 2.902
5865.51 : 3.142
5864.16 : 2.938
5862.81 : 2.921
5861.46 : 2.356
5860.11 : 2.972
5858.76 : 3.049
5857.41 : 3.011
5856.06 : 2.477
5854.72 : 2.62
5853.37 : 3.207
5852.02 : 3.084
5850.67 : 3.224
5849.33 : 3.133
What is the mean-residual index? 0.05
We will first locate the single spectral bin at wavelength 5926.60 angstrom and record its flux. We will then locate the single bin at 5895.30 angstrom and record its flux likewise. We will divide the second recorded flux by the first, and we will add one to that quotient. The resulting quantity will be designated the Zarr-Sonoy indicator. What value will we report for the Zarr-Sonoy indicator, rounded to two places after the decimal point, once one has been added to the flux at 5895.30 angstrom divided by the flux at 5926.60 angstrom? 1.73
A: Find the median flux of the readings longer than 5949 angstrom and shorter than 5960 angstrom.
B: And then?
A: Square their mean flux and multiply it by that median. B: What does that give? 25.4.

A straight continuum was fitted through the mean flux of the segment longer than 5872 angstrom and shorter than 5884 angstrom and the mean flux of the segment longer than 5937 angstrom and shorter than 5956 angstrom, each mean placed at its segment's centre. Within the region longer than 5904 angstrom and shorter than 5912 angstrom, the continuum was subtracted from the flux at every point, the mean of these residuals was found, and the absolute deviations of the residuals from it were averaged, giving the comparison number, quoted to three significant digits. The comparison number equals 0.146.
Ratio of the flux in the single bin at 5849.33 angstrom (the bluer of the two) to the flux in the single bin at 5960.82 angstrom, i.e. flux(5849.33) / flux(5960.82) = 1.01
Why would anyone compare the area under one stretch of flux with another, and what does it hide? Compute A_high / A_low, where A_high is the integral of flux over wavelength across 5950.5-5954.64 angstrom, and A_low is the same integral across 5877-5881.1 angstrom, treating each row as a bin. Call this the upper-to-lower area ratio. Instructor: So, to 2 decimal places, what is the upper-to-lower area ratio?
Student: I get 0.94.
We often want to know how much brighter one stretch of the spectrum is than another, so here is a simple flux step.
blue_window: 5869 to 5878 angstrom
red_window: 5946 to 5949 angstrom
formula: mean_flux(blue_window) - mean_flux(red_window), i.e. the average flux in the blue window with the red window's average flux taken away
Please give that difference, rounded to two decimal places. 0.18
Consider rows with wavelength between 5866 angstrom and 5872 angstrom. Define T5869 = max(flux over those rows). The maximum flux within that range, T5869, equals 3.008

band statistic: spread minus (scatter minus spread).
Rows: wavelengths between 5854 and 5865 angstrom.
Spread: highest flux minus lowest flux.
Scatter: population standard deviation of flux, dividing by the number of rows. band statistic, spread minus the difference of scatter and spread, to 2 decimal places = 1.14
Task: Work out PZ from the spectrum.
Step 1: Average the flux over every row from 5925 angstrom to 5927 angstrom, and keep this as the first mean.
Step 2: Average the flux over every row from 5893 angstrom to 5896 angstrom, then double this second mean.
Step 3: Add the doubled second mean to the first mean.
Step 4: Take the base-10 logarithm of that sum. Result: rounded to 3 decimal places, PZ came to 0.884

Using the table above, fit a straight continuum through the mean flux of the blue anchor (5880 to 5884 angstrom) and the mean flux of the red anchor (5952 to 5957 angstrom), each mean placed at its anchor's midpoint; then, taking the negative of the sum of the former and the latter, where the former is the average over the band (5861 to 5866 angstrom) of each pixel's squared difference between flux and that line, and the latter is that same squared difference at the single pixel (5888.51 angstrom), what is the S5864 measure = -0.25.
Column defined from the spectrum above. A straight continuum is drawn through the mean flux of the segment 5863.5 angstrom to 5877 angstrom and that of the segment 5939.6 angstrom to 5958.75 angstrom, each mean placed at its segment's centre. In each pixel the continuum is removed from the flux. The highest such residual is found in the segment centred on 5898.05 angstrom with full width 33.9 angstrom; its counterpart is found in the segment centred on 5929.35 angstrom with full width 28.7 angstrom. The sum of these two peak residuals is 0.8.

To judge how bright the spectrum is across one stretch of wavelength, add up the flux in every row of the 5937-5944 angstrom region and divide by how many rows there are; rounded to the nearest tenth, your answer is 2.8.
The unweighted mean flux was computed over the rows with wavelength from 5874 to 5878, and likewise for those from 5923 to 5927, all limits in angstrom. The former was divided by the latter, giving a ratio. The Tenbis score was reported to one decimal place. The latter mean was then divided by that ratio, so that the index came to 2.5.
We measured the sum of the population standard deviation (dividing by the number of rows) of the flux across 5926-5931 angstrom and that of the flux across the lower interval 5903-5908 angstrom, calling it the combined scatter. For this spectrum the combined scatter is 0.30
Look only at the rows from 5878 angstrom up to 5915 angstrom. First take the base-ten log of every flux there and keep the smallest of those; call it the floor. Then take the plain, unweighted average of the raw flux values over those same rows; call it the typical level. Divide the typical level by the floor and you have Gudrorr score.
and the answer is 7.7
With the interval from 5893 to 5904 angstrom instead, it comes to 7.3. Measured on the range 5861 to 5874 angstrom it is 7.7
